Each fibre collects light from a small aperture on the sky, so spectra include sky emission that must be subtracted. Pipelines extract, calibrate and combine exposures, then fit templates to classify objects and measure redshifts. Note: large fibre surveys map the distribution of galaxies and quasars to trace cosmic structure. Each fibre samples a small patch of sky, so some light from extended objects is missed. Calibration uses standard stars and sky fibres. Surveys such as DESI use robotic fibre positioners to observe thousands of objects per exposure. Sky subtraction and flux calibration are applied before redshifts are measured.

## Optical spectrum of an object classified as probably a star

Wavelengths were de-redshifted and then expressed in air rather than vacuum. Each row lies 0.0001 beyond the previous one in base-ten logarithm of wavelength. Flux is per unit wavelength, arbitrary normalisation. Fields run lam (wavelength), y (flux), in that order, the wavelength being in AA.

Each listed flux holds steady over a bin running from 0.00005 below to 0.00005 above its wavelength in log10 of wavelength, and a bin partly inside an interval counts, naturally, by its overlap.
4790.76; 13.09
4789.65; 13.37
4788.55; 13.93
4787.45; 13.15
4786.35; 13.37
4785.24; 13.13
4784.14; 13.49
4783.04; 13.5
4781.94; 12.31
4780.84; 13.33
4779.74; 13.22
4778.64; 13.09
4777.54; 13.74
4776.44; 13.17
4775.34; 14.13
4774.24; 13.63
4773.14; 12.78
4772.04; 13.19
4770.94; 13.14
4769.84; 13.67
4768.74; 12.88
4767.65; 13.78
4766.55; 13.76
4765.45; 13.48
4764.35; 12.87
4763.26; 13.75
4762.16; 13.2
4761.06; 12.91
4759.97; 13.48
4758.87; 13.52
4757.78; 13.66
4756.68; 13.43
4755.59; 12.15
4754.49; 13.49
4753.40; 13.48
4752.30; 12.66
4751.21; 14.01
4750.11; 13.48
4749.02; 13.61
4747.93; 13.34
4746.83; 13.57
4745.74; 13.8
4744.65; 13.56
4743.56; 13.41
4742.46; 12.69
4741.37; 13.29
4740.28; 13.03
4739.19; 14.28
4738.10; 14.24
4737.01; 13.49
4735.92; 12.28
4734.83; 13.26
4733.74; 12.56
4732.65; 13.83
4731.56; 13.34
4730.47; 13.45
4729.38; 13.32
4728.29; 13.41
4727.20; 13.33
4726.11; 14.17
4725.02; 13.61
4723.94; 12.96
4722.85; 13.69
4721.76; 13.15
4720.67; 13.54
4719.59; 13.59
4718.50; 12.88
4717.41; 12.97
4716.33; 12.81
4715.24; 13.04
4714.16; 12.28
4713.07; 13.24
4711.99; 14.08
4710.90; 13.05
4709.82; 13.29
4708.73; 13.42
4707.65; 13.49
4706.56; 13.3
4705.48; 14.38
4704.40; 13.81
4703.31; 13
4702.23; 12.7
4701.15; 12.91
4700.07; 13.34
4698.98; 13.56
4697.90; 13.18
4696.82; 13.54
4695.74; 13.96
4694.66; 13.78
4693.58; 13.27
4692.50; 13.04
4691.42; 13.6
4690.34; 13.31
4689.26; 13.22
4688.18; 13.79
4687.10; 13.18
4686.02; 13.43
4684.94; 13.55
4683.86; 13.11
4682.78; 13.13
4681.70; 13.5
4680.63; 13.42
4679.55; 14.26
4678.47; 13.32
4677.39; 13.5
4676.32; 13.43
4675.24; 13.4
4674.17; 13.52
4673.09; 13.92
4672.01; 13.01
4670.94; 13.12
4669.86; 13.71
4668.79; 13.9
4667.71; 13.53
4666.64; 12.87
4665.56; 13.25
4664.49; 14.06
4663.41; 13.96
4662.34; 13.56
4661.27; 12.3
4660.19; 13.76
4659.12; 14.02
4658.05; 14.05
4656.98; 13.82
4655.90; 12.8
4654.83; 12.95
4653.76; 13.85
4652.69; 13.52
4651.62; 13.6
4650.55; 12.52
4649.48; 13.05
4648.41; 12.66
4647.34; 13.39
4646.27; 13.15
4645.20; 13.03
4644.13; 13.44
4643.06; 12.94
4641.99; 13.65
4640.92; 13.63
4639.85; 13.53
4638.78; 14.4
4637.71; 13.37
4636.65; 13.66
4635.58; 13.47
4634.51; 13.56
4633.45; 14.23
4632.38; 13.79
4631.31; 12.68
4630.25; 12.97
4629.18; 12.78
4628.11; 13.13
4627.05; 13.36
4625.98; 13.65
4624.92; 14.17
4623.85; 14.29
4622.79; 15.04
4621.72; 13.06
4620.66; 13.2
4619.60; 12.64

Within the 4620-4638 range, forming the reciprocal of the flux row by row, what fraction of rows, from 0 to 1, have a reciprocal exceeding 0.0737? 0.59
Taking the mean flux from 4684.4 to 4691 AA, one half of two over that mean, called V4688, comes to 0.0746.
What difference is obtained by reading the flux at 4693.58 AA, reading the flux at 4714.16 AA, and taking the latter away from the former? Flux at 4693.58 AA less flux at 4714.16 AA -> 1.0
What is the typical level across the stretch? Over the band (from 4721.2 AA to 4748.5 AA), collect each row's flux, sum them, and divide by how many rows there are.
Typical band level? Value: 13.40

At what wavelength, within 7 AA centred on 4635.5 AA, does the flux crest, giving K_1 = 4638.78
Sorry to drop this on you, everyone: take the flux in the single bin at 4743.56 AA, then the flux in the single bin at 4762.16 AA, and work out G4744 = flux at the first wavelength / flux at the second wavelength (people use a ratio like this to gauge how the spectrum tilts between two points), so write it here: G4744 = 1.02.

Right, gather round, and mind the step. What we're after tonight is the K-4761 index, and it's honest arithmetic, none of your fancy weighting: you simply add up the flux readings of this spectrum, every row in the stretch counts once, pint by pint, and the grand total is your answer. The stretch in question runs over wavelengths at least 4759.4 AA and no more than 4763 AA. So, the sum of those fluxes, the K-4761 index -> 39.6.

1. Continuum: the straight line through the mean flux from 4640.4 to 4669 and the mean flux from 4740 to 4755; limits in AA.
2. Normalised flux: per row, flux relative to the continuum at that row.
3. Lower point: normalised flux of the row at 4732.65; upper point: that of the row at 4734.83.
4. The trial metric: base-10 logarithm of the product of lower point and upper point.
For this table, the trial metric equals 0.010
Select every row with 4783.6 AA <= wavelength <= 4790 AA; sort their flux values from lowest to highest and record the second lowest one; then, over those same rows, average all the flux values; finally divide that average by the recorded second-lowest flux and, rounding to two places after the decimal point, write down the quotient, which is 1.02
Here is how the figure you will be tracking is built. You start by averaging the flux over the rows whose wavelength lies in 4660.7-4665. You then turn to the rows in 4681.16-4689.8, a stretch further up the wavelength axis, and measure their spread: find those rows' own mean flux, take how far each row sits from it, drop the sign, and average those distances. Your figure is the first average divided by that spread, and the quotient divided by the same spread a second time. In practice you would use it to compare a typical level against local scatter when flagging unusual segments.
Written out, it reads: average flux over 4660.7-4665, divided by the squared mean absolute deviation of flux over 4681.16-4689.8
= 324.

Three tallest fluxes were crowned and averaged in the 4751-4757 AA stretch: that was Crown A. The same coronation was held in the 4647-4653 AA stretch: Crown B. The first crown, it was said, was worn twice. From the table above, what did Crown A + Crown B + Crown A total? 40.8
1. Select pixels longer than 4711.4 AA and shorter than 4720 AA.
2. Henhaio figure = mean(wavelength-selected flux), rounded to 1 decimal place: 13.1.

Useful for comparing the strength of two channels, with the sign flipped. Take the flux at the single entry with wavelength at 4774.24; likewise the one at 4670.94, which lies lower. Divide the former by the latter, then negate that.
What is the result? -1.04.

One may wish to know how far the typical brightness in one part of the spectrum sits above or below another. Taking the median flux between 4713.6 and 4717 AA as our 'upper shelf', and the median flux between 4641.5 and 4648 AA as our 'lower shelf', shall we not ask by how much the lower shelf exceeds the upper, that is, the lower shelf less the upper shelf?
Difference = 0.460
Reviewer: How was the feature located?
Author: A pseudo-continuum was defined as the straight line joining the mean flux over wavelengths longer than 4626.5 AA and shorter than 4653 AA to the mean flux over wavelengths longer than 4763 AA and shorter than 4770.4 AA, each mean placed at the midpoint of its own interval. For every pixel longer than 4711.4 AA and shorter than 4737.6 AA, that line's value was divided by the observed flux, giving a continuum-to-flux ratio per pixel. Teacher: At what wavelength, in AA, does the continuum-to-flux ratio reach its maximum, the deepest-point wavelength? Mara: 4735.92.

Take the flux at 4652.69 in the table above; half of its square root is 1.84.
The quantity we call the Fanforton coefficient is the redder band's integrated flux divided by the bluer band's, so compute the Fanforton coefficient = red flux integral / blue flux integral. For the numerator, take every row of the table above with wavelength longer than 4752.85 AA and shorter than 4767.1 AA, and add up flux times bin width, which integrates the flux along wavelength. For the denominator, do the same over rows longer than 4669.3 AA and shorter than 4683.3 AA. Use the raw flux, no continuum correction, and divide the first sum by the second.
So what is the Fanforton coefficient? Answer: 1.01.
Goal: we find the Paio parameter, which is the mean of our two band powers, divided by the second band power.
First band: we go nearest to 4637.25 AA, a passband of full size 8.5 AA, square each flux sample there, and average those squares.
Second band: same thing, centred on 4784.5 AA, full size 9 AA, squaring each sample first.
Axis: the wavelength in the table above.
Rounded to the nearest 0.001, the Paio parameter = 1.035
